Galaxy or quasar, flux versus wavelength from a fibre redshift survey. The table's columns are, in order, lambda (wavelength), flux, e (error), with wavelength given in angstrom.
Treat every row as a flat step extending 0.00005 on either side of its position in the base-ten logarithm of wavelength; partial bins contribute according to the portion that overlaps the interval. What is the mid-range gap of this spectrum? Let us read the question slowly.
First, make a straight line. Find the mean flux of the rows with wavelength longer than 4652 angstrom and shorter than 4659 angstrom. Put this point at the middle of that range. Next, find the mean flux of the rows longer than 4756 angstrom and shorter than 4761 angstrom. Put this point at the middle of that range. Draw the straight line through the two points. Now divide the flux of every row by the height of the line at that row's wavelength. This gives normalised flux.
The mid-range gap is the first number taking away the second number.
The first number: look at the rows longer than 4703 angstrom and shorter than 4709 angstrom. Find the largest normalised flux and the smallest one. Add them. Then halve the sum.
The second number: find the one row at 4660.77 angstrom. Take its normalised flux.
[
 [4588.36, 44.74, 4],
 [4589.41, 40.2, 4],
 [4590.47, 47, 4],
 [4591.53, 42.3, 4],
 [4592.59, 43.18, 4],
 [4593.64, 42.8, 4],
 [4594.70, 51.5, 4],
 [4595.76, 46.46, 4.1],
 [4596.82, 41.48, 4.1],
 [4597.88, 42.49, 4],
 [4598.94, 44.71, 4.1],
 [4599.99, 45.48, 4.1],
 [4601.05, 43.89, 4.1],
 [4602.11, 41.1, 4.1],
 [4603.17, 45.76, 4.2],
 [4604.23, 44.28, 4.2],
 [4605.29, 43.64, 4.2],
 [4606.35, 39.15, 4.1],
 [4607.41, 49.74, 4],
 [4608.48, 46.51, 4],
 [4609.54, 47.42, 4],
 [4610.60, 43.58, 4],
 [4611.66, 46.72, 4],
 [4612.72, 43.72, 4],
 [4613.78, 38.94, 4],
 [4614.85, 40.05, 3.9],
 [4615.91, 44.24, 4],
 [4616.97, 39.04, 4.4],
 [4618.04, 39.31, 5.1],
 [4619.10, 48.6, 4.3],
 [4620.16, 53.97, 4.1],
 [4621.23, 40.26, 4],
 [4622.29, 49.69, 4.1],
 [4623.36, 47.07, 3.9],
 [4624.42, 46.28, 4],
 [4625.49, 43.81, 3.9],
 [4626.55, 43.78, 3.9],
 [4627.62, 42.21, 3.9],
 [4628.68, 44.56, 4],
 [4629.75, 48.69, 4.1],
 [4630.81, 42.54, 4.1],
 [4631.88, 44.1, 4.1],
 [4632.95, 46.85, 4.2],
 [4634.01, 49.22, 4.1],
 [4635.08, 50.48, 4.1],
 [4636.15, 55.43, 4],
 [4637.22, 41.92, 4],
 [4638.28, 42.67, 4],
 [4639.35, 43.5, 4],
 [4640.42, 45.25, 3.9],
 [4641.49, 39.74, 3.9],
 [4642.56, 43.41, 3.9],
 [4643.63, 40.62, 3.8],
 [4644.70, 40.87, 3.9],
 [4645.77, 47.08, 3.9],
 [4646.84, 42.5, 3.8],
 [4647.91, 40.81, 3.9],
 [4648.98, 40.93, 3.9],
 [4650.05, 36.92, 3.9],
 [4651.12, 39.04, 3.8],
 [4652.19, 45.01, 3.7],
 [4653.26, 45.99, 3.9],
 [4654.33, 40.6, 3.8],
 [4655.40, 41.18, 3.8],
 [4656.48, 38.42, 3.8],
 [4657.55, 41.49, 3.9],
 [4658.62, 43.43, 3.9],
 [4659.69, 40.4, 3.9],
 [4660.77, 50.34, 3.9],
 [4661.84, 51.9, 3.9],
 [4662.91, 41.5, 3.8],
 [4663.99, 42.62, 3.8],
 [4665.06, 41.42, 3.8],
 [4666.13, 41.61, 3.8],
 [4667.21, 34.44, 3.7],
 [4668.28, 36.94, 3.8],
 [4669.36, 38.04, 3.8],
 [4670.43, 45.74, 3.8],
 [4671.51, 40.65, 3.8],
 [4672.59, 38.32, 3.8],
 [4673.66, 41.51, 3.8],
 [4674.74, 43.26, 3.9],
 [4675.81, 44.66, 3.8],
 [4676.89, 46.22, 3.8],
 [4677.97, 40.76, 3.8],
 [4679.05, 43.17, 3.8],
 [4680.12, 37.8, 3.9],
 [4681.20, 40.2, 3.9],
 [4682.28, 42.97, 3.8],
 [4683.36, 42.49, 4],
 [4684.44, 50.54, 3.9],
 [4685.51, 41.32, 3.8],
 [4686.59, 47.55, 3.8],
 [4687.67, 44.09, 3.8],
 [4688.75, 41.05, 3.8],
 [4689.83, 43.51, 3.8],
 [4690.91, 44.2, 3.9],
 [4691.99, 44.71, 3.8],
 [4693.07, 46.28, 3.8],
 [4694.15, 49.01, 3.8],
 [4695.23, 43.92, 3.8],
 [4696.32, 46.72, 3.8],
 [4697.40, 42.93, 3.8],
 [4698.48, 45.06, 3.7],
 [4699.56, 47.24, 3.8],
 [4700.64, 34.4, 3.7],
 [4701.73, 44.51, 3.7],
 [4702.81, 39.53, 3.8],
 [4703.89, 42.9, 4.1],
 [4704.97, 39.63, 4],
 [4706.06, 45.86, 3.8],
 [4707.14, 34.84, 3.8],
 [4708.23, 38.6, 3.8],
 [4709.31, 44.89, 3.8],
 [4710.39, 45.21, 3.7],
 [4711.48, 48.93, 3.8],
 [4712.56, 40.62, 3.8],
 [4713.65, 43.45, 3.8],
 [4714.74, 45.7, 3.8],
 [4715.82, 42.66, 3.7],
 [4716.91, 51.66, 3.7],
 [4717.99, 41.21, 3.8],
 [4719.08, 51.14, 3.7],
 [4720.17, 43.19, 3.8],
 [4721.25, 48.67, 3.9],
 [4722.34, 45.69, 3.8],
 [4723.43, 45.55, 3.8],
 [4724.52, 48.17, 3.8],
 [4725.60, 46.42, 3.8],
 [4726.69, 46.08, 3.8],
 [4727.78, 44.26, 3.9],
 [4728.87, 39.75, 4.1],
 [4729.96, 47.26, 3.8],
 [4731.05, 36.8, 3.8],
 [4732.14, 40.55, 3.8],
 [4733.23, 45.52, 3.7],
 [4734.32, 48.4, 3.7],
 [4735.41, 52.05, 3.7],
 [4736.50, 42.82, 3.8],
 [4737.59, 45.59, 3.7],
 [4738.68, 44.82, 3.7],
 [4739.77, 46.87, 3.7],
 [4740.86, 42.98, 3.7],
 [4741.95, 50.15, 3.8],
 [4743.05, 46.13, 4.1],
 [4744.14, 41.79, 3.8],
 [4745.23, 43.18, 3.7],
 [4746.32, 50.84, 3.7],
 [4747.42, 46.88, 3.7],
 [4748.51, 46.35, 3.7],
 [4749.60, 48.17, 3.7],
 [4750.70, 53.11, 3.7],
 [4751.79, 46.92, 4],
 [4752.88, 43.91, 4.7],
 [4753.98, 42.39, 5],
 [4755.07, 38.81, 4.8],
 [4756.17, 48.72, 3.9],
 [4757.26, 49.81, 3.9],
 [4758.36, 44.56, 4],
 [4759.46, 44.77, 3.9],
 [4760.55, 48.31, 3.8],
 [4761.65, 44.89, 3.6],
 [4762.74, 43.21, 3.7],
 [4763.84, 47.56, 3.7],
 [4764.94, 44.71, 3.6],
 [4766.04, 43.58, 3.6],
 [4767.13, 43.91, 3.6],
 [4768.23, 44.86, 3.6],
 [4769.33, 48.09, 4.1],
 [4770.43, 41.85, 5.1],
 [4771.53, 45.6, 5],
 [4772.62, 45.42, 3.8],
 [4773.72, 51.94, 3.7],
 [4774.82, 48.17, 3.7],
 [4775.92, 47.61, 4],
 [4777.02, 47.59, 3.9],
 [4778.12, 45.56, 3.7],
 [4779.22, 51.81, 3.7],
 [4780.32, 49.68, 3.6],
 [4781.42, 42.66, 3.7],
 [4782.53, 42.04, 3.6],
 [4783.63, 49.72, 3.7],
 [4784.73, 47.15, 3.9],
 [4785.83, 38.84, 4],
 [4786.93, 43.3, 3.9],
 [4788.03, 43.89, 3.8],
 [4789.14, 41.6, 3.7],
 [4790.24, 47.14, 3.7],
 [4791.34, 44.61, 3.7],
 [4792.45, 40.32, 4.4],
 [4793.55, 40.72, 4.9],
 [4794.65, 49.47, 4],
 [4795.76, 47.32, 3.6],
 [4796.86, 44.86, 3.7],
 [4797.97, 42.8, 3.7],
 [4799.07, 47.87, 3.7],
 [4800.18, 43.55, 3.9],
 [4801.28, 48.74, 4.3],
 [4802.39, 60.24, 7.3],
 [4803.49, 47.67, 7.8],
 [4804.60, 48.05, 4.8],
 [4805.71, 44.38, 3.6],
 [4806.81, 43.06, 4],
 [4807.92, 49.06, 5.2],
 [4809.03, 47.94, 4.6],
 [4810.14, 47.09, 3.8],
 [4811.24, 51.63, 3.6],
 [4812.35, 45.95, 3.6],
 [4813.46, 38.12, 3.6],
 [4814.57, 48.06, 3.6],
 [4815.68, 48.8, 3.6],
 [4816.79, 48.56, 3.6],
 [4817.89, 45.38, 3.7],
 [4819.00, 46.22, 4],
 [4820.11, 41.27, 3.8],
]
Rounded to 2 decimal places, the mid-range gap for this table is -0.28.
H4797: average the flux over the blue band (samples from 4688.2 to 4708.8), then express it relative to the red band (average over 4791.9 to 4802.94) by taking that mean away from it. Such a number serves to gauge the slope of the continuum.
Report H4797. -3.7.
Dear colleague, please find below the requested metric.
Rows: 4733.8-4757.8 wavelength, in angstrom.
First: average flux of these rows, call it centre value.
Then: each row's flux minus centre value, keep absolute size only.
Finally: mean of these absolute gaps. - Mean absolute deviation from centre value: 2.9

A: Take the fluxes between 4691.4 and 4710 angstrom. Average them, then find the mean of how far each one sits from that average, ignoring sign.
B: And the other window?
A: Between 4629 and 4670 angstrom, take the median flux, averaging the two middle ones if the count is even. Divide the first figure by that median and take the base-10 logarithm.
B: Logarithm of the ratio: -1.10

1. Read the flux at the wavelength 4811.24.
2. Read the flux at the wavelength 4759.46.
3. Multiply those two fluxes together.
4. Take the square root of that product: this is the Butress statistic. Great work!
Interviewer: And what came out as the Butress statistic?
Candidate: 48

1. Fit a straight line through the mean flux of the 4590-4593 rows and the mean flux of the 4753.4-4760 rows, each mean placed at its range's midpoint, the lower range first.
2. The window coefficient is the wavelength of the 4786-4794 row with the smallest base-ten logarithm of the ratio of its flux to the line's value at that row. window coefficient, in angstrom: 4792.45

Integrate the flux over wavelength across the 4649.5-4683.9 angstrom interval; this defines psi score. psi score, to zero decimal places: 1439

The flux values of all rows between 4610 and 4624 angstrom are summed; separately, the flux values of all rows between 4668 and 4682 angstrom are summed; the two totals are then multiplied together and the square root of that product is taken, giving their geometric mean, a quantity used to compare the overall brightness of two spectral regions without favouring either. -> 556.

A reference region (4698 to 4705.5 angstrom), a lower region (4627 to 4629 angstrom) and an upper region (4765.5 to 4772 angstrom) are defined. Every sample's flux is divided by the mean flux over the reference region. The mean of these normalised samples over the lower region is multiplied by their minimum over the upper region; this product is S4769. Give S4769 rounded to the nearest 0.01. 1.03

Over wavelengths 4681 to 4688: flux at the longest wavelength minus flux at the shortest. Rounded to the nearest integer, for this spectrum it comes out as 4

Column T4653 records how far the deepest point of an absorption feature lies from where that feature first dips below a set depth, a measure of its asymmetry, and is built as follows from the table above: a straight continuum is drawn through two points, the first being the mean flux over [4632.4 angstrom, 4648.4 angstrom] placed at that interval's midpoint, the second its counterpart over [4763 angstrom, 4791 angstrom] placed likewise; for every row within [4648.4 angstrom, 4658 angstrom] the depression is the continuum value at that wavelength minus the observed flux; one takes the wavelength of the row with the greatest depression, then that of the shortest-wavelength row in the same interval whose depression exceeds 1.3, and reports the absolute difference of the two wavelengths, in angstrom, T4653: 1.1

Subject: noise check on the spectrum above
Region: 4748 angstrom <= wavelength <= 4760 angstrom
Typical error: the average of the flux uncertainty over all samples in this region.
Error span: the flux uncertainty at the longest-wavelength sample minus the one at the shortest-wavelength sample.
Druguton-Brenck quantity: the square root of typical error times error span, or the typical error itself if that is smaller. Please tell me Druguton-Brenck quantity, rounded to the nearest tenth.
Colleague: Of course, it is 0.9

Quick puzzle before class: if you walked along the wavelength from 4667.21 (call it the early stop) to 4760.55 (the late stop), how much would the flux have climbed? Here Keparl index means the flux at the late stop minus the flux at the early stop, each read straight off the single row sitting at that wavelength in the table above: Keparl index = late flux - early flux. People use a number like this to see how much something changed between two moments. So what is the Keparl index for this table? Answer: 14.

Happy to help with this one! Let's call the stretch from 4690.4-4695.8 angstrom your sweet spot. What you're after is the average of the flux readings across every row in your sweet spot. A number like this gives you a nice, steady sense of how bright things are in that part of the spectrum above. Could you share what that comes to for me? 45.6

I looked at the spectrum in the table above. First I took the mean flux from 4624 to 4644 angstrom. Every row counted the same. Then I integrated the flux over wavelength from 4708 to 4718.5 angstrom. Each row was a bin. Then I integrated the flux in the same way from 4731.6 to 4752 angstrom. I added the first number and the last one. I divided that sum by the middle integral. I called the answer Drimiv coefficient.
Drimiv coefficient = 2.1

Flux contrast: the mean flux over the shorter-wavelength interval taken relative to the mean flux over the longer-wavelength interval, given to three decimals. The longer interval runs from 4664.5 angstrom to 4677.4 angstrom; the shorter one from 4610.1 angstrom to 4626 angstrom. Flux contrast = 1.080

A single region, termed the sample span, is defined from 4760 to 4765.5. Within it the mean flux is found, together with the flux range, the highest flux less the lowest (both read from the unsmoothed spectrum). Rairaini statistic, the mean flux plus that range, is 50.8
